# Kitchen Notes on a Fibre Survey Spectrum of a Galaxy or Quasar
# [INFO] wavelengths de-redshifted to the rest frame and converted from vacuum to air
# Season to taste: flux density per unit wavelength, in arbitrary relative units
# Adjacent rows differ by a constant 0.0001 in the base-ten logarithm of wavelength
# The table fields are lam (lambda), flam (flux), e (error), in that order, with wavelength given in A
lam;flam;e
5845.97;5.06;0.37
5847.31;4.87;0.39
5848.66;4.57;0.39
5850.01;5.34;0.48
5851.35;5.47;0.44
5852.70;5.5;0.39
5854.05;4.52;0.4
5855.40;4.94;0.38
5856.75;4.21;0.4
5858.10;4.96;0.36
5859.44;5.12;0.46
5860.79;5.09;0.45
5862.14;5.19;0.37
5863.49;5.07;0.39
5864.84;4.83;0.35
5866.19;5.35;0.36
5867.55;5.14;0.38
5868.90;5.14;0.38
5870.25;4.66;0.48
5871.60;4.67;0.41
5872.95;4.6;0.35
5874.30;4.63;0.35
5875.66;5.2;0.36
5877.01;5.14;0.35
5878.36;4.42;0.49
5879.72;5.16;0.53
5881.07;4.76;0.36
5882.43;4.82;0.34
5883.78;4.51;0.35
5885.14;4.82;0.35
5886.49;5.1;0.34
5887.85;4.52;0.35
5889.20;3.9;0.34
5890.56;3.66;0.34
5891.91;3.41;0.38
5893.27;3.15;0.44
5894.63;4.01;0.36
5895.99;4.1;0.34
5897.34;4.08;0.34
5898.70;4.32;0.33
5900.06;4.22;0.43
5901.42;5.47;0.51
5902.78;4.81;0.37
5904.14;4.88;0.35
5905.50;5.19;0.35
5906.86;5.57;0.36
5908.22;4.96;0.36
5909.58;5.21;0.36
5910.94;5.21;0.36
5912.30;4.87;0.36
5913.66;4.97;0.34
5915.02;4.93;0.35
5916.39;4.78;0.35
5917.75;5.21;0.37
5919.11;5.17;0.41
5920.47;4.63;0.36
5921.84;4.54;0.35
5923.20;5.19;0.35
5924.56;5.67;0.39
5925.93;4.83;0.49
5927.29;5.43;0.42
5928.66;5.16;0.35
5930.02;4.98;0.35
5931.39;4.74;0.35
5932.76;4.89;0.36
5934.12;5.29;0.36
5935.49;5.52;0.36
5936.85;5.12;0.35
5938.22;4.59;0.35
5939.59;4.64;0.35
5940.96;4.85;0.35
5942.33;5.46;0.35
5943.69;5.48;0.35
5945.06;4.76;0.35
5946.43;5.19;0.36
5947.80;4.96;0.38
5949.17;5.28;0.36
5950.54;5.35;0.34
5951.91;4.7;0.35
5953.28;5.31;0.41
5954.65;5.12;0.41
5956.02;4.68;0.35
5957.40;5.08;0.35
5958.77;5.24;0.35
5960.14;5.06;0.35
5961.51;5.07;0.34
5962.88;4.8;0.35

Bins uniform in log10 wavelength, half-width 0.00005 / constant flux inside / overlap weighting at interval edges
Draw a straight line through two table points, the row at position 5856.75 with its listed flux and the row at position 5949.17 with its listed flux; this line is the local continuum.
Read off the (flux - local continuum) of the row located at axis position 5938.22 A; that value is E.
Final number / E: -0.56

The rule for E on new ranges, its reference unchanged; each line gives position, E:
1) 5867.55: 0.80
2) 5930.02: -0.08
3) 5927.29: 0.40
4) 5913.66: 0.10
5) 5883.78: -0.01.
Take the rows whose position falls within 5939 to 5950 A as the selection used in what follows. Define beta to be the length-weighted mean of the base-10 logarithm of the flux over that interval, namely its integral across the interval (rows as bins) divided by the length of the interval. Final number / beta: 0.706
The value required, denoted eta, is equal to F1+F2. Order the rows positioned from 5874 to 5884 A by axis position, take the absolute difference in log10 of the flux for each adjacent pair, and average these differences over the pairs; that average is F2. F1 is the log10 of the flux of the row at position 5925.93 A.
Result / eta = 0.72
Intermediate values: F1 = 0.68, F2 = 0.037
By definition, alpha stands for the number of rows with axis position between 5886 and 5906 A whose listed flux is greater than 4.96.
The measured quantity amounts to 3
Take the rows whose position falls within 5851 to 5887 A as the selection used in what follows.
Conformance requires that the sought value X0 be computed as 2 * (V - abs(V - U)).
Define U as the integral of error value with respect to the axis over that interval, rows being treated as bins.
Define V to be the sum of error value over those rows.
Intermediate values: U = 14.1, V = 10.6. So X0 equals 14.1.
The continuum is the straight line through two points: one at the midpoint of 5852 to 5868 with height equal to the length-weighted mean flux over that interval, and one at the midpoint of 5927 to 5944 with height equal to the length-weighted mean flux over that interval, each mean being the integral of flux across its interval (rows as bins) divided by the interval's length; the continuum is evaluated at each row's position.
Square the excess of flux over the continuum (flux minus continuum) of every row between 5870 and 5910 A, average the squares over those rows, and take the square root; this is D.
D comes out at 0.7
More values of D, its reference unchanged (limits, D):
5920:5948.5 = 0.3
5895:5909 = 0.6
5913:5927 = 0.3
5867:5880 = 0.3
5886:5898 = 1.2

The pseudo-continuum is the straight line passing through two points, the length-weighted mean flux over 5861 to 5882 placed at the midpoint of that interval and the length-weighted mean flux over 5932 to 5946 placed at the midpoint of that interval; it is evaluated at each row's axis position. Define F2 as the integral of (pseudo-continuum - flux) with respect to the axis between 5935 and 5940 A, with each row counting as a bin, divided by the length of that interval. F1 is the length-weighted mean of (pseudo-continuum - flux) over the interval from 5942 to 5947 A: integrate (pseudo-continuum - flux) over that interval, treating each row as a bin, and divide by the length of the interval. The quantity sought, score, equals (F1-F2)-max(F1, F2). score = -0.32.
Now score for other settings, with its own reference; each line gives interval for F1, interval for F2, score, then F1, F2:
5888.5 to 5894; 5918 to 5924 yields -0.10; 1.4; 0.10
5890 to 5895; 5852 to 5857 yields -0.05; 1.4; 0.05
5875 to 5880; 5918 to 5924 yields -0.23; 0.0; 0.10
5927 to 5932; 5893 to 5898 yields -2.19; 0.0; 1.09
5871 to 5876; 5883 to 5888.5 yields -0.25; 0.2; 0.22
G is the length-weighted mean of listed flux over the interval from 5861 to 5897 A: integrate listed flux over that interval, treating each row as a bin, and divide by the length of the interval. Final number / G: 4.61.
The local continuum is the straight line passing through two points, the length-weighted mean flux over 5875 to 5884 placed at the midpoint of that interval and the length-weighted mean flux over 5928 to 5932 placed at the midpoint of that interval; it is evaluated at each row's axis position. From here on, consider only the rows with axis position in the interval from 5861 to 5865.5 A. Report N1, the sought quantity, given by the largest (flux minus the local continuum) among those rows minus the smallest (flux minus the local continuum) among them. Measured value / 0.4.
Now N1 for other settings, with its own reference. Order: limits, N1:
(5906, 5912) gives 0.6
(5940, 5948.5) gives 0.7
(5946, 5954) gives 0.7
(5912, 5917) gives 0.2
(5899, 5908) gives 1.3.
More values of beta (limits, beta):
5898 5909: 0.690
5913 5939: 0.701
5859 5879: 0.694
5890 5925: 0.668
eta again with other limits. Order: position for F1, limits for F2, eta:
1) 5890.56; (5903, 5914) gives 0.59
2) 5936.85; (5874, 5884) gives 0.75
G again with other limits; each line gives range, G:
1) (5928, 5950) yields 5.06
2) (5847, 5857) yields 4.96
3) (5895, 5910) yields 4.78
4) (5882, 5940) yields 4.77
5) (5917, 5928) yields 5.08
